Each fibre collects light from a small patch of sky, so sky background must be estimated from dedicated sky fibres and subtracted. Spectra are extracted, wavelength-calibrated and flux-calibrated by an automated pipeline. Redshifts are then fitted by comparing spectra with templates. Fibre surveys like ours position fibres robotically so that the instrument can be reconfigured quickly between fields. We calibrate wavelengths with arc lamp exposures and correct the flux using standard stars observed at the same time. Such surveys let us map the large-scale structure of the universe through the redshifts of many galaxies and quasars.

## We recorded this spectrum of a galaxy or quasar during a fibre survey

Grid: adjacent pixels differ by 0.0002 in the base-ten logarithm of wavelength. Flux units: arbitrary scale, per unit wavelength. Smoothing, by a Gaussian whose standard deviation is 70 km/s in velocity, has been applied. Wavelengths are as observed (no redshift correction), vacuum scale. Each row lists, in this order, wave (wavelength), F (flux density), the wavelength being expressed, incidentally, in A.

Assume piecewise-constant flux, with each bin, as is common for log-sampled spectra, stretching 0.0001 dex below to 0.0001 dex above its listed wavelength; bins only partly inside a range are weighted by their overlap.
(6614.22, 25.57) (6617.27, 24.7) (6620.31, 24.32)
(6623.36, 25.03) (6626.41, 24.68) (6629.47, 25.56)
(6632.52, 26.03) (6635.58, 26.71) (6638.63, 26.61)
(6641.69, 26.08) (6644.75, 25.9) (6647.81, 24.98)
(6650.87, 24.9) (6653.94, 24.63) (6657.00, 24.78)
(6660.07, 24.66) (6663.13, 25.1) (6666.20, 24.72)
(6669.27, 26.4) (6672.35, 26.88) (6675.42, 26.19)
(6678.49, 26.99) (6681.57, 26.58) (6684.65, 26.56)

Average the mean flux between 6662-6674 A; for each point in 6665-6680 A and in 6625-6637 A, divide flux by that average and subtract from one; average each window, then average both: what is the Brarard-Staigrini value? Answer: -0.008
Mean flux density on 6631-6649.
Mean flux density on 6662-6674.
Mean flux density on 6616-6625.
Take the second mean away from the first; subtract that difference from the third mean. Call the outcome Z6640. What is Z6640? 24.4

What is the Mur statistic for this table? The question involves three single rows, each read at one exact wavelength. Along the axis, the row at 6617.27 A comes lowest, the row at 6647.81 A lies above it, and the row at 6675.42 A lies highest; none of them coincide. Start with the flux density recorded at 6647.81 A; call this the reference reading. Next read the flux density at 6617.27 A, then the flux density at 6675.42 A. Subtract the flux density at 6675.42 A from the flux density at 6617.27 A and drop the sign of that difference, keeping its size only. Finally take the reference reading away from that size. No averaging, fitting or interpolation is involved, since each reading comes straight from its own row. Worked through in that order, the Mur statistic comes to -23.5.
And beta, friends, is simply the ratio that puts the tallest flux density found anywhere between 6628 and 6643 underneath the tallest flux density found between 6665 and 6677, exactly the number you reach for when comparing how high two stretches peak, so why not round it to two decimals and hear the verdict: 1.01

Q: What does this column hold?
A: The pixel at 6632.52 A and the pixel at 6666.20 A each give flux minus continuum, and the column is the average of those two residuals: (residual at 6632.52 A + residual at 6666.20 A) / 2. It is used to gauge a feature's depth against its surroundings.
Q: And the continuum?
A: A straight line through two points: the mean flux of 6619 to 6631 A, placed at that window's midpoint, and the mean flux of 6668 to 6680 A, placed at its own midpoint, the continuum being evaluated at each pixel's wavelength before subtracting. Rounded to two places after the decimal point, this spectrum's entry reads -0.38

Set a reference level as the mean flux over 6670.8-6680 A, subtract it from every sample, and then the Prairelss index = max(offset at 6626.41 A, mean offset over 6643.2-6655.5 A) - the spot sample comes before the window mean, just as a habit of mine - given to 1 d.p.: -1.6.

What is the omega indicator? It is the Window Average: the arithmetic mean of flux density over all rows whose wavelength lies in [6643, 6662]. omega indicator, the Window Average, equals 25.0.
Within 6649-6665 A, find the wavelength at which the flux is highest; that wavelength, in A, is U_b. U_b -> 6663.13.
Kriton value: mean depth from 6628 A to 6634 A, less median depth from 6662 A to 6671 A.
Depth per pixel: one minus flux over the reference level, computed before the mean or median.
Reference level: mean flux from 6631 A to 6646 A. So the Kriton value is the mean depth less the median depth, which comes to -0.026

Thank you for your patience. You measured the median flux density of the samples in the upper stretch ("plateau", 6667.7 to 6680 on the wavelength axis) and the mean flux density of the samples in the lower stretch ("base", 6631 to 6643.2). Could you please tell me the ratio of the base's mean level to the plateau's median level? 0.99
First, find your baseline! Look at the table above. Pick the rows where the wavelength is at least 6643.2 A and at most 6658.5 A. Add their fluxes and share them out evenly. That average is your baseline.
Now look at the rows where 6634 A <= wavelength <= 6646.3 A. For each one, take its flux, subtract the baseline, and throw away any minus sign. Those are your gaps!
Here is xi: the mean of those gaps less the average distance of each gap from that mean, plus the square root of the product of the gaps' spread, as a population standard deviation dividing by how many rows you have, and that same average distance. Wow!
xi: 1.3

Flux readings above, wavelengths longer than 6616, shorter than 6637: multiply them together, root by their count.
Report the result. 25.3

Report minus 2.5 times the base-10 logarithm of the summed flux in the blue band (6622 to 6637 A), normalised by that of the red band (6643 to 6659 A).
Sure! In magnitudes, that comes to -0.02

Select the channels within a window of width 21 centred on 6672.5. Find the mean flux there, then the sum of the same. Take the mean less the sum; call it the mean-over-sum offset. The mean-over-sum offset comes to -157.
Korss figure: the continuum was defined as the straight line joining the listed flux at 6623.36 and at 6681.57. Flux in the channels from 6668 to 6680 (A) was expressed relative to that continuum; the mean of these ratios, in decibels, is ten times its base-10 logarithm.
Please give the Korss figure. 0.04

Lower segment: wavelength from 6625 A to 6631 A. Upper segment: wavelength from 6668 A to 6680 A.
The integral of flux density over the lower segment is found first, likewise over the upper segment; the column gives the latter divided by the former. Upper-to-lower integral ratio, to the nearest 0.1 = 2.1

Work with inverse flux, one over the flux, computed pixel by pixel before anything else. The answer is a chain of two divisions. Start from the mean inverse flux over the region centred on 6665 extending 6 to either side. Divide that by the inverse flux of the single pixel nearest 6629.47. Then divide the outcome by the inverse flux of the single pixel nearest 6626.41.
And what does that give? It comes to 25.0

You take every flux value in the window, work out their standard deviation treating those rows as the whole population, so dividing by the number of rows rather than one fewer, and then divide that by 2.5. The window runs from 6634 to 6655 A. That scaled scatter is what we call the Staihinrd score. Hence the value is 0.31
